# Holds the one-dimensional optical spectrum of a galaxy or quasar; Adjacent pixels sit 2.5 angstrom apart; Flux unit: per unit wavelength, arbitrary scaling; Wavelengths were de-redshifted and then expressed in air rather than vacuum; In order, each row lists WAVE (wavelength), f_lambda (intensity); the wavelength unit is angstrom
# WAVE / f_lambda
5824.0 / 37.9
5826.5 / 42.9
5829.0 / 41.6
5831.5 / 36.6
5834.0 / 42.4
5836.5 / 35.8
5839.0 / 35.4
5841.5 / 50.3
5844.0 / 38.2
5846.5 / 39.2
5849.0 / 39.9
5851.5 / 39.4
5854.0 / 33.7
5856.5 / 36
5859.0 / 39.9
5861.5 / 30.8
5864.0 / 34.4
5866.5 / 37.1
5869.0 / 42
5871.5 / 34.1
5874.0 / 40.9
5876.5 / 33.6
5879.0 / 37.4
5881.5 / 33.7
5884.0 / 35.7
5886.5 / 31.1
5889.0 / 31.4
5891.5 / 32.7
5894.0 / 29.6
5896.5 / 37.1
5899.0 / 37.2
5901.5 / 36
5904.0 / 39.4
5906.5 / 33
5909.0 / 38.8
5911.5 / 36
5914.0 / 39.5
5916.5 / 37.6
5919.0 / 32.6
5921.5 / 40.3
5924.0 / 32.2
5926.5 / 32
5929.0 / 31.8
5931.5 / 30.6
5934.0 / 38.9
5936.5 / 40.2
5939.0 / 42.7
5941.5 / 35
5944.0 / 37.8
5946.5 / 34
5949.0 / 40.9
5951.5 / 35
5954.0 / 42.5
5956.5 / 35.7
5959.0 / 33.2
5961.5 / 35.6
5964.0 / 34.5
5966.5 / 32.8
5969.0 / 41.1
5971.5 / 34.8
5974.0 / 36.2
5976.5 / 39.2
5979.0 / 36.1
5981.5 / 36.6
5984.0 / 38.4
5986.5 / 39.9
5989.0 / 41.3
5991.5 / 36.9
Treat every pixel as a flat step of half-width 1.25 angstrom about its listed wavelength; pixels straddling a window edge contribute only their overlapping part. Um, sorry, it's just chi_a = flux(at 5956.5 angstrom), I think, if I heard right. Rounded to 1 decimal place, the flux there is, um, 35.7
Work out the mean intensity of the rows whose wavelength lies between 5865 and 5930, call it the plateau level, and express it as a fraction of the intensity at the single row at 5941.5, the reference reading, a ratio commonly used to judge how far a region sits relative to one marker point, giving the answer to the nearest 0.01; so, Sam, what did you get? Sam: 1.01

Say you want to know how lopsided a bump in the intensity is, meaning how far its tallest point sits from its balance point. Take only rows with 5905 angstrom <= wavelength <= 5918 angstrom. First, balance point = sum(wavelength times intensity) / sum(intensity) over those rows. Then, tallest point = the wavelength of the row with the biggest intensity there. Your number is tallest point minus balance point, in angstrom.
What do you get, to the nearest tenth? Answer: 2.4 angstrom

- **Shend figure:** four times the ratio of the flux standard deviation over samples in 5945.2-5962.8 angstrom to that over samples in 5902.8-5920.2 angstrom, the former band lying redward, 4.9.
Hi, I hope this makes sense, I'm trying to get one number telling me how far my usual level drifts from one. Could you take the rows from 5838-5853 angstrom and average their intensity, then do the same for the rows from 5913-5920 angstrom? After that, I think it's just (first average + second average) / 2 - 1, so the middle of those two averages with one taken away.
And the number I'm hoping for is 37.5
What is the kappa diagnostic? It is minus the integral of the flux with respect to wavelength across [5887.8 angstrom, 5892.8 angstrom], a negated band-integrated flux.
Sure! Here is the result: -160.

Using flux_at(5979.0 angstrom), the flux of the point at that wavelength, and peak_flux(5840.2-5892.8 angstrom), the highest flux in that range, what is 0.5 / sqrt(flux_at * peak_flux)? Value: 0.0117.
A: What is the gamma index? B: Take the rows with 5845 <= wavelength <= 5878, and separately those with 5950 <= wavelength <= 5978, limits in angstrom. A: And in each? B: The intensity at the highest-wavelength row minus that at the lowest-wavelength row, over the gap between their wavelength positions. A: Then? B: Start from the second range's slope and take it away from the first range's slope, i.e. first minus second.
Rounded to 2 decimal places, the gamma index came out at -0.35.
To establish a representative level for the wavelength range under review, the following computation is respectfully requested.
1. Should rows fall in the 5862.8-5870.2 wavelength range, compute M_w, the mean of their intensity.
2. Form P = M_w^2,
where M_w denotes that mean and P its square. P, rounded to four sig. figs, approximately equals 1431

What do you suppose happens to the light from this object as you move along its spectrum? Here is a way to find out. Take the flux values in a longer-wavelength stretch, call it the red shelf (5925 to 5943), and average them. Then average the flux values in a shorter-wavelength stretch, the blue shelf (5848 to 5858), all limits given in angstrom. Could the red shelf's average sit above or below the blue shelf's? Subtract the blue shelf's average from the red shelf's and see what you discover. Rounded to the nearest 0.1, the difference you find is -1.4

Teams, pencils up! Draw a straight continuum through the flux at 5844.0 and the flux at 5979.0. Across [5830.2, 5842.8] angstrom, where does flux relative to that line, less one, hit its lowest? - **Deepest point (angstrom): 5839.0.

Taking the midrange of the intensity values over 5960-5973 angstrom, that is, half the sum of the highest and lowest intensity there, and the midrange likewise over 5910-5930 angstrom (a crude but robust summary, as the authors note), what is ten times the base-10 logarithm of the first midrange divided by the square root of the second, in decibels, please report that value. 7.89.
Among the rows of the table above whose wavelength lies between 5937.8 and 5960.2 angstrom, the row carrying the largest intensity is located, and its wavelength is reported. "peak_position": 5939.0 angstrom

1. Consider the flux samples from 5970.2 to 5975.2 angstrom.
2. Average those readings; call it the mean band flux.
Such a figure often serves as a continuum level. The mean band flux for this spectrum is 35.5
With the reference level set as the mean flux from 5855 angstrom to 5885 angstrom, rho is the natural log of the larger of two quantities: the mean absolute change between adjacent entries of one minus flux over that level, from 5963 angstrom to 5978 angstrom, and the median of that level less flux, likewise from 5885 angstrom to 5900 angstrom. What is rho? 1.4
